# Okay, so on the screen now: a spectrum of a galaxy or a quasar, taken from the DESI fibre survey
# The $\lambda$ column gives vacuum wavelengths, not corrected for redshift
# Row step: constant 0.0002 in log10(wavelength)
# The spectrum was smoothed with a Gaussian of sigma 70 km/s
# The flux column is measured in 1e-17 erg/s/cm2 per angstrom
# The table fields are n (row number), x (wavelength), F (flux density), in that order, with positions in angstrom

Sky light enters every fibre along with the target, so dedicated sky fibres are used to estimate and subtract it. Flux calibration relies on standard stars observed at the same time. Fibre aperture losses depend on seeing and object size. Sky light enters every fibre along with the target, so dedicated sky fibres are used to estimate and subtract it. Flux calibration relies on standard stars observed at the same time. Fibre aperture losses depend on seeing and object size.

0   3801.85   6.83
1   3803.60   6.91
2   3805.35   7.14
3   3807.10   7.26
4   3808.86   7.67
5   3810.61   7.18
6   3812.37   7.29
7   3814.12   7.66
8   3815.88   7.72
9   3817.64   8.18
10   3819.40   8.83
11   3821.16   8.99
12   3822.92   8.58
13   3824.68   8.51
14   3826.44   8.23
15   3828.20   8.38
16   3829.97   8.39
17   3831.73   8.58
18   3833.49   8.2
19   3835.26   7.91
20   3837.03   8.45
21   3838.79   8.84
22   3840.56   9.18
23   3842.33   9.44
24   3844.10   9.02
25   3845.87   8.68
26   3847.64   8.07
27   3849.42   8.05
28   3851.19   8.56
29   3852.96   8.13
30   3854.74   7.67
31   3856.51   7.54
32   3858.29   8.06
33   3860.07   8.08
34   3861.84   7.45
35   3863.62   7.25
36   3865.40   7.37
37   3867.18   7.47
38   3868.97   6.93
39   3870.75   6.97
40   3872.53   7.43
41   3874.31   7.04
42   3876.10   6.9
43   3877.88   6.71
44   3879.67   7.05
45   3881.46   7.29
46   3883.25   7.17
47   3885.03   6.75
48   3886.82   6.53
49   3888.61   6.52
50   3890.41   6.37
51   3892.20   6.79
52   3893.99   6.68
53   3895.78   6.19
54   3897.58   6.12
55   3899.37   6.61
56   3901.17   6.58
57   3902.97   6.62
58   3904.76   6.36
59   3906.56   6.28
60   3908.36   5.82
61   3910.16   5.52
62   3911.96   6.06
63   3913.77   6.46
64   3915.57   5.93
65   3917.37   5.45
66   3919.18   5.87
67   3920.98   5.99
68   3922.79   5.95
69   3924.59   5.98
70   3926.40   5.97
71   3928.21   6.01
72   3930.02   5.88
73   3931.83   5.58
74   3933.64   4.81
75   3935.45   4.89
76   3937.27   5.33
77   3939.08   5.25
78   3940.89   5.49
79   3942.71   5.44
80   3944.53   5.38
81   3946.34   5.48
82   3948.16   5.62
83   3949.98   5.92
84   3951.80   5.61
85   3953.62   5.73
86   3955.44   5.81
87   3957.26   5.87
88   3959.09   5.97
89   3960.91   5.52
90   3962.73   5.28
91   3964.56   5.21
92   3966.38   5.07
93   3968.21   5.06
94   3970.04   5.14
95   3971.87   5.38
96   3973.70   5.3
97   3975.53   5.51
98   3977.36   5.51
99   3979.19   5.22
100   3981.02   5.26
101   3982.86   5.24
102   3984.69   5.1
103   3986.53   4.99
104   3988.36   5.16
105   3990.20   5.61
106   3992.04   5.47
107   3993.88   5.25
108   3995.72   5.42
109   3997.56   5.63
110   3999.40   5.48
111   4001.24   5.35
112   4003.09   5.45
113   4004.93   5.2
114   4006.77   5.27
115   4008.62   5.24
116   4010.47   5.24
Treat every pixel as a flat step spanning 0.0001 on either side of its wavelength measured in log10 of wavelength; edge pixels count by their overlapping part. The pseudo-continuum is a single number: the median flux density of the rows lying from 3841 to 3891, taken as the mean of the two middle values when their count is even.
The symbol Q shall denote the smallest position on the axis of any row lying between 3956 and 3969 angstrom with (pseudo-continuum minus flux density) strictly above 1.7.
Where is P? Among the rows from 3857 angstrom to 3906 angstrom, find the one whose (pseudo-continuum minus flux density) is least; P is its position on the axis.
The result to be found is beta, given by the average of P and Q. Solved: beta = 3910.5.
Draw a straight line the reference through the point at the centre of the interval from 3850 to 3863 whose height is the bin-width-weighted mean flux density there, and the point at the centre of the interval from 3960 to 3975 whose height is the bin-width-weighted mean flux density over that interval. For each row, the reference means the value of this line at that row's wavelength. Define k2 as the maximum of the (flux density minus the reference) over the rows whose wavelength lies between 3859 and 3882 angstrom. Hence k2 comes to 0.2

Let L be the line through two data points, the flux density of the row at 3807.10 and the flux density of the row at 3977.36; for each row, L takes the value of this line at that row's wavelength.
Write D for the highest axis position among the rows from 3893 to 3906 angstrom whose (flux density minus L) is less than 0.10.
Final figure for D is 3897.58 angstrom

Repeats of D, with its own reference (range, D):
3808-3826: 3812.37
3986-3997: 3995.72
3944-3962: 3960.91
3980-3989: 3988.36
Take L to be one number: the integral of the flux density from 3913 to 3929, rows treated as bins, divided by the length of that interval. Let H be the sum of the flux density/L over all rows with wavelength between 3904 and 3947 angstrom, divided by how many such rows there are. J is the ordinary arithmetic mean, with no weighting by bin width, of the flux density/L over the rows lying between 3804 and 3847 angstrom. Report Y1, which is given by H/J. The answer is 0.69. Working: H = 0.96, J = 1.39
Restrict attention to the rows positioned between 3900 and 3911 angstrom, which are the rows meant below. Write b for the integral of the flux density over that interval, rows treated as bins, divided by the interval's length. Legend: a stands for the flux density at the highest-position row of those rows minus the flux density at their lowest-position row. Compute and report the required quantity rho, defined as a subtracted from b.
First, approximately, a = -1.1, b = 6.2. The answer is 7.3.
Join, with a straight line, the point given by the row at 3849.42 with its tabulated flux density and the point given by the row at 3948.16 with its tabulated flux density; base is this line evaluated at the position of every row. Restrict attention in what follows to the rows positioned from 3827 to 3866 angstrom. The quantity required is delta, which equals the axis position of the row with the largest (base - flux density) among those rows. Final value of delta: 3835.26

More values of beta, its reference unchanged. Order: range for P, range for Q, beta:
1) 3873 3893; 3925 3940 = 3906.6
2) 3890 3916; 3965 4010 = 3929.3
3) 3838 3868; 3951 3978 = 3897.1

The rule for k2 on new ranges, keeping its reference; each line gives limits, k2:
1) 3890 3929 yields -0.1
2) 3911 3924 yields -0.1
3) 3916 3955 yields 0.2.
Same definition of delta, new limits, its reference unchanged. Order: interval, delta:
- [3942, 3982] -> 3944.53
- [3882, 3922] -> 3910.16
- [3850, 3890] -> 3877.88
